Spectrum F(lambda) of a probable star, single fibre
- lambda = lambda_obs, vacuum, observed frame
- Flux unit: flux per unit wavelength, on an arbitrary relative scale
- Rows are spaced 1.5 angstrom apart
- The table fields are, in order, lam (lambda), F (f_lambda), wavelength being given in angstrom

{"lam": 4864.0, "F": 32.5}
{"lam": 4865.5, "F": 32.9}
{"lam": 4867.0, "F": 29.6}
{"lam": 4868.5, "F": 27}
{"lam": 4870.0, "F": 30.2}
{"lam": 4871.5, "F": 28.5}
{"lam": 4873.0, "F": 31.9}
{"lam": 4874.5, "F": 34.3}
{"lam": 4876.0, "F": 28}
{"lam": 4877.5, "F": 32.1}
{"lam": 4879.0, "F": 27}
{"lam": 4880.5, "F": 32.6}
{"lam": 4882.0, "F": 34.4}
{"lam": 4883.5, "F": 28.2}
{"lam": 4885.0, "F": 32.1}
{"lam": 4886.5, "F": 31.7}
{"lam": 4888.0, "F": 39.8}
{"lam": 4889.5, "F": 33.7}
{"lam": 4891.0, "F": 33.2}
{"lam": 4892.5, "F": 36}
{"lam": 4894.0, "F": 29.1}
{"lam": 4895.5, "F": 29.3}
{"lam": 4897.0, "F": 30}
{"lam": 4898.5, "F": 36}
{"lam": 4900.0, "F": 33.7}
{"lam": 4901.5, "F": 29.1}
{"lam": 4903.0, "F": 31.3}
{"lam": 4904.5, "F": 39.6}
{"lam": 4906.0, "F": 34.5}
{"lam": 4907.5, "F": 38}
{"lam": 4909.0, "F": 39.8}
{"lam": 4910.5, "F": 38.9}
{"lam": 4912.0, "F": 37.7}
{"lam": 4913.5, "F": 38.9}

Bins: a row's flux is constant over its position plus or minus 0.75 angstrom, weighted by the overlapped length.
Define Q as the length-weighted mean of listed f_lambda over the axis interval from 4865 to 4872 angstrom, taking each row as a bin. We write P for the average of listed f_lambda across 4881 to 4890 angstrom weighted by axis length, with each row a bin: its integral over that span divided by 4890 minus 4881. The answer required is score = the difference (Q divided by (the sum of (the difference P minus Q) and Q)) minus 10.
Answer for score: -9.11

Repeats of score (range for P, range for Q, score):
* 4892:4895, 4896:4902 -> -8.99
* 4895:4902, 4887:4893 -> -8.88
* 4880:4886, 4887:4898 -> -8.96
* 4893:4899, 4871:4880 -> -9.02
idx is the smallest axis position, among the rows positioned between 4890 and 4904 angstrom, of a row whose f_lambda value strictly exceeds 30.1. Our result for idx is 4891.0 angstrom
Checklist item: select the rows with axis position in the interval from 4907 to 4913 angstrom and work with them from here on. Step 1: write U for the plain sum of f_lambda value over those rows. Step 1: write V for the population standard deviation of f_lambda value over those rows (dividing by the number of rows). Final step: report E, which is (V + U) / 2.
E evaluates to 78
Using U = 154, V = 0.82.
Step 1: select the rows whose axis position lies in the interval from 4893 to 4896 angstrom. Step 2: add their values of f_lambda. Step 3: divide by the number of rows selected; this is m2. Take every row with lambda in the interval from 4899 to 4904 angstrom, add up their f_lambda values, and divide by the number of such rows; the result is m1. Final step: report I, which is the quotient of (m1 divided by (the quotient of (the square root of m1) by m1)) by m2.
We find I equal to 6.0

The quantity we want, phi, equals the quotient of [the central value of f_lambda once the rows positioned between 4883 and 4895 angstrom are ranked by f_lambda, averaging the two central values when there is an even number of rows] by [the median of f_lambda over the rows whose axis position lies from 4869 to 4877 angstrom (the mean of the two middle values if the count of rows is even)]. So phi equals 1.08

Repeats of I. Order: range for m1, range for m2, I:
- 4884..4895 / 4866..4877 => 6.5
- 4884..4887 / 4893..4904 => 5.8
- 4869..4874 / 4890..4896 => 5.2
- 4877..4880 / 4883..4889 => 4.9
